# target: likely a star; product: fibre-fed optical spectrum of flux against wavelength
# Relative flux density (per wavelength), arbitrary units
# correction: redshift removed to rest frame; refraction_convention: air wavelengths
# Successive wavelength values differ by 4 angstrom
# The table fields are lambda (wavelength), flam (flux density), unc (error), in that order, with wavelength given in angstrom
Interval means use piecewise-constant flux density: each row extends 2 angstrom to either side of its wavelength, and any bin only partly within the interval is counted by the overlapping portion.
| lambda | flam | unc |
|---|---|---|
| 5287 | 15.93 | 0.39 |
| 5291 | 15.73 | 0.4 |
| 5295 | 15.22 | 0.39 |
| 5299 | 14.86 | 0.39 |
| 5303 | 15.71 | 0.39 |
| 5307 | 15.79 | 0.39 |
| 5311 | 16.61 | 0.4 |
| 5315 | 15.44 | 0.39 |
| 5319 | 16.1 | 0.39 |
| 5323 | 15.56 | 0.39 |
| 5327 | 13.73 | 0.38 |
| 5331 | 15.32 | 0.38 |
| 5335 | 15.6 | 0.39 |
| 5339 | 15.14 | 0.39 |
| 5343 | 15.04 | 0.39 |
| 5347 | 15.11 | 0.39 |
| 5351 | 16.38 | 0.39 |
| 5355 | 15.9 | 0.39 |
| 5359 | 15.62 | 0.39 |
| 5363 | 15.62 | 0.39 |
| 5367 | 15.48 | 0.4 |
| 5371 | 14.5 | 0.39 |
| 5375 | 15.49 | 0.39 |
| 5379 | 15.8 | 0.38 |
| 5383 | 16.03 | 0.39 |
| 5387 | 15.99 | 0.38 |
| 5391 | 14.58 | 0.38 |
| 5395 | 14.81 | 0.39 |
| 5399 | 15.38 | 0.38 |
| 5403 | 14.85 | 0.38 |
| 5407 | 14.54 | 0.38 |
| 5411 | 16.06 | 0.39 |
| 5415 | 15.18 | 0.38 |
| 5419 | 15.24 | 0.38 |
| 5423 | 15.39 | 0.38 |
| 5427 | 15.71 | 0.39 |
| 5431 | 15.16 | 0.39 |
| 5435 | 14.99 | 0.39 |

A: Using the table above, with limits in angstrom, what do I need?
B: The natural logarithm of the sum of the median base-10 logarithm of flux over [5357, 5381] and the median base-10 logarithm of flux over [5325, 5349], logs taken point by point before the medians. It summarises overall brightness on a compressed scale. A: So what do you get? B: 0.864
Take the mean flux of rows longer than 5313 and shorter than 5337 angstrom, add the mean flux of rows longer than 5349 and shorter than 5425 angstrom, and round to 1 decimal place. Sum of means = 30.7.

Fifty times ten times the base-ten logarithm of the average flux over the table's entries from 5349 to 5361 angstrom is 602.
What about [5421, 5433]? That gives 594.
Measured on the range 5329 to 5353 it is 594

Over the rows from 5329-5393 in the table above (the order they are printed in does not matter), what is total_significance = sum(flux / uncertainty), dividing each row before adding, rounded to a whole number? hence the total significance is 638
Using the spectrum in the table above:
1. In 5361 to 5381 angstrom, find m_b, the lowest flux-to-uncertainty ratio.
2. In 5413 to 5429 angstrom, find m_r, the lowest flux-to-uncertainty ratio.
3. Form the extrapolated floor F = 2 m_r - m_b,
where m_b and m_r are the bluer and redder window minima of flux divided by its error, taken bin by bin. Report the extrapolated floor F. 42.7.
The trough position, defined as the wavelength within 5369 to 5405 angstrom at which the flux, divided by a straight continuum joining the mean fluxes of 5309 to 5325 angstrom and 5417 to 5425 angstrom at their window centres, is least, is 5371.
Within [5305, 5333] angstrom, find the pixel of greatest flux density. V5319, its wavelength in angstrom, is 5311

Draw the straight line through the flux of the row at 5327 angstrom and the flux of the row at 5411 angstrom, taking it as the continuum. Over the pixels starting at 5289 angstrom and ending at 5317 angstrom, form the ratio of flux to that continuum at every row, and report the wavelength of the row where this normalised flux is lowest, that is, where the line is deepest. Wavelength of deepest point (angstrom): 5299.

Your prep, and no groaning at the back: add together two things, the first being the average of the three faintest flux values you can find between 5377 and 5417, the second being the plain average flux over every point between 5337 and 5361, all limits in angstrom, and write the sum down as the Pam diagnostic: 30.2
